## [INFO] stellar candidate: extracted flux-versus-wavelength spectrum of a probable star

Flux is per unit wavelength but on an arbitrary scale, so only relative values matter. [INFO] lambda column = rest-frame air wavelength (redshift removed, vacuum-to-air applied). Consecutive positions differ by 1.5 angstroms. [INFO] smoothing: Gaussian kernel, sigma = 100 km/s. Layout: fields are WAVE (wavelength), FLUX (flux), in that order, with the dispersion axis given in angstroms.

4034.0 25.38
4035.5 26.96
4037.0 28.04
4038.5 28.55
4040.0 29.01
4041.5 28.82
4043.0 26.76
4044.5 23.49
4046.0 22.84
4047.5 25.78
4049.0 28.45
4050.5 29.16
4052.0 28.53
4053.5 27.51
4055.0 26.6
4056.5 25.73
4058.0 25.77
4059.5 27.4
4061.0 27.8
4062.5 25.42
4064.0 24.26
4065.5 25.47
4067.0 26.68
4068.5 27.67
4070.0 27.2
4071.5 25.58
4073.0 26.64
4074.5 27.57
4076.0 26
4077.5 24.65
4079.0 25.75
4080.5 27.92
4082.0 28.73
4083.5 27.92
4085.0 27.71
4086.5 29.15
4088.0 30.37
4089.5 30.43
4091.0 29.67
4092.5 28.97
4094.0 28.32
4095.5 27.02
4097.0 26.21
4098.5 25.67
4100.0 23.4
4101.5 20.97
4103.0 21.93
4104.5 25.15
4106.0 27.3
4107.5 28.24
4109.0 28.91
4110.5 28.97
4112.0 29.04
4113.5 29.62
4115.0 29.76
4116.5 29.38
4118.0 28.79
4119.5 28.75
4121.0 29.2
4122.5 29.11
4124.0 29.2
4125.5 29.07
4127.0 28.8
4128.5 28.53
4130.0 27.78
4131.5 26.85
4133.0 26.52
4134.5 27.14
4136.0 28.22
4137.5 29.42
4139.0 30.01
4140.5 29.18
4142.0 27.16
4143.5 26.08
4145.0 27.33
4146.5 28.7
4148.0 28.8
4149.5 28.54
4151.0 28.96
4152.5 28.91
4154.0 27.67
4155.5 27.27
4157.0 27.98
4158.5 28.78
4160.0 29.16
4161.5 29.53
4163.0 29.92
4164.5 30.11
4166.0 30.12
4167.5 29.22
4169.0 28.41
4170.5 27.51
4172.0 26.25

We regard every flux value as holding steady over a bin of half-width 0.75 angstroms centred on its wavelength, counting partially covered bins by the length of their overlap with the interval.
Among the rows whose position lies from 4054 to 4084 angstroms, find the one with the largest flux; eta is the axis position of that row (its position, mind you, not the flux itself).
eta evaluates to 4082.0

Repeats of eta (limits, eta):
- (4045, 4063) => 4050.5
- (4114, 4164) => 4139.0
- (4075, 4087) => 4086.5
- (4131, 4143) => 4139.0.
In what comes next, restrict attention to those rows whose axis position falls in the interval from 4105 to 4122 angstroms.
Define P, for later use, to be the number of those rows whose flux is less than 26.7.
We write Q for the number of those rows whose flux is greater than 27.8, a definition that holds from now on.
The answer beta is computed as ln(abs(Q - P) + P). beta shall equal 2.3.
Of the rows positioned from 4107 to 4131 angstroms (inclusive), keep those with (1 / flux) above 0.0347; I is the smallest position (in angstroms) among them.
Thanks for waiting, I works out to 4107.5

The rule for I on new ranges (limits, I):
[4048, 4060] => 4049.0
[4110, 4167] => 4118.0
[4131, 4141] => 4131.5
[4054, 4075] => 4055.0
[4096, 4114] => 4097.0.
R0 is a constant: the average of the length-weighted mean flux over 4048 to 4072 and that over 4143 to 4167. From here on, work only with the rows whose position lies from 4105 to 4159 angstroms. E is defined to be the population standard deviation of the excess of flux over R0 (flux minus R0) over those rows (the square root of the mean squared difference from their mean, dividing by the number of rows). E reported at 0.95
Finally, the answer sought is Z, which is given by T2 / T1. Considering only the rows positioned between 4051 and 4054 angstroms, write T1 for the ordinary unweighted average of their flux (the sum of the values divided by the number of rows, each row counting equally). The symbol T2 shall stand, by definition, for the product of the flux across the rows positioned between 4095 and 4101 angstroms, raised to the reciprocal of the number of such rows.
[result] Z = 0.91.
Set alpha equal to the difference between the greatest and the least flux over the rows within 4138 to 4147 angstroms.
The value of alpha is 3.9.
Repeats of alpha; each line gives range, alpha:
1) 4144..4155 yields 1.6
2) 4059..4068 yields 3.5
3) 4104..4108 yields 3.1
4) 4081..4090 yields 2.7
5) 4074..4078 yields 2.9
